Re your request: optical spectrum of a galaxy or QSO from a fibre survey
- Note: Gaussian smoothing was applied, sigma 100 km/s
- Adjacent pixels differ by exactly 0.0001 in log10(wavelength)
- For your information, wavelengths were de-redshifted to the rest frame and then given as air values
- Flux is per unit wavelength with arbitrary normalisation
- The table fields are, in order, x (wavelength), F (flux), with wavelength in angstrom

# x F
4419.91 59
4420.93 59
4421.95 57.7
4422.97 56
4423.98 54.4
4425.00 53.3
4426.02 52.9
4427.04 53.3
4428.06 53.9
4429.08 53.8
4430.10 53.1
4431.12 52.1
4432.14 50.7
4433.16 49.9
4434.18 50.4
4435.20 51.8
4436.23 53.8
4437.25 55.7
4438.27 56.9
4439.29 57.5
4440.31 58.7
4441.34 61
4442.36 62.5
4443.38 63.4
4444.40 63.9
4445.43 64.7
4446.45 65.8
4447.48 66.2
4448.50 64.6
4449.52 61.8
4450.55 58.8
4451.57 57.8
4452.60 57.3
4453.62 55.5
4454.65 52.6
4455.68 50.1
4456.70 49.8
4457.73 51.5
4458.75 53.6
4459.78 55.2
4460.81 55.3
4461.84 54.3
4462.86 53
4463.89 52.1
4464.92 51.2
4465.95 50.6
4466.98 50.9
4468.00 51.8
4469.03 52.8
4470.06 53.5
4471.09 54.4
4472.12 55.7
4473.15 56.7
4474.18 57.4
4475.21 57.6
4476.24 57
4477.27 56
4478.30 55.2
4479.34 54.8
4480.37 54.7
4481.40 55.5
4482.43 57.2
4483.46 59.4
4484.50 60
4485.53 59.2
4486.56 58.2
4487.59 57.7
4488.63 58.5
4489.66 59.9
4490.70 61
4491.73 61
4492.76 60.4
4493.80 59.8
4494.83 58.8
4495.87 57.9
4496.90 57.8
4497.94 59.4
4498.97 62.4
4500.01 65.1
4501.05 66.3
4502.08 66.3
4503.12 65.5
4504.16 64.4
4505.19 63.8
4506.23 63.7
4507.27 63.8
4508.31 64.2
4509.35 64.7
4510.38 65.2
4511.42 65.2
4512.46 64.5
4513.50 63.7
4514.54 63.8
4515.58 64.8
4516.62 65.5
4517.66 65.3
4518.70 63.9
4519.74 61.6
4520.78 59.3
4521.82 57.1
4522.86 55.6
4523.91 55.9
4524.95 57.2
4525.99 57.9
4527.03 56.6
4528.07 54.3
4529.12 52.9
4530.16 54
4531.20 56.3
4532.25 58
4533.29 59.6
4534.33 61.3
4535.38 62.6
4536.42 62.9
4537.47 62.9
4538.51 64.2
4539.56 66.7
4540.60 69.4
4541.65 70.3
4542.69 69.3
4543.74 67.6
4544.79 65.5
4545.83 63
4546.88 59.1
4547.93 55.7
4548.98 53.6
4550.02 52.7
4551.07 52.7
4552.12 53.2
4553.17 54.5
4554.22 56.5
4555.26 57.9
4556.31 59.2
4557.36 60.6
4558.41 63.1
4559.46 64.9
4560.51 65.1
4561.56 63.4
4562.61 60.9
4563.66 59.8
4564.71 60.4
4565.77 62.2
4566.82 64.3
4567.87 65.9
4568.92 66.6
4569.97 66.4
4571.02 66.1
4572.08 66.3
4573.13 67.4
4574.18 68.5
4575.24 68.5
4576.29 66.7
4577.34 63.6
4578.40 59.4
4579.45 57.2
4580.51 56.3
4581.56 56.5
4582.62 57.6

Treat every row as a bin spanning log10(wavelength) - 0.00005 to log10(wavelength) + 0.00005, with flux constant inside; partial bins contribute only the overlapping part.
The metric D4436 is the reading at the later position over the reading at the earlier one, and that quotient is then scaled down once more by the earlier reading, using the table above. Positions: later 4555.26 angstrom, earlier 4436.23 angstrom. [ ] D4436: 0.020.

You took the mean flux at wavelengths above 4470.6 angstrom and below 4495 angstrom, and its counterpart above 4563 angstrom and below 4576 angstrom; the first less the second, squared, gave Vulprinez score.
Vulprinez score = 55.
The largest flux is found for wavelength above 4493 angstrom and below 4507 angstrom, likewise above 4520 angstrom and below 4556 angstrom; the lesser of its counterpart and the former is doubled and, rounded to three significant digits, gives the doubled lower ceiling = 133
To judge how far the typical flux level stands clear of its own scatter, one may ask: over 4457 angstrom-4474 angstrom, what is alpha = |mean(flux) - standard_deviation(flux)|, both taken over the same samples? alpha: 51.5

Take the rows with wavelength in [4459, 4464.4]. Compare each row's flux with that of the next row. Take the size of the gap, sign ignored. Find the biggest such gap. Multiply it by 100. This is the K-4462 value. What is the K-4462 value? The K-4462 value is 130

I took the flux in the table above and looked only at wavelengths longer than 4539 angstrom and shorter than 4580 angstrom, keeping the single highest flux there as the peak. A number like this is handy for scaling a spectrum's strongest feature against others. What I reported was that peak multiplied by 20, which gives 1406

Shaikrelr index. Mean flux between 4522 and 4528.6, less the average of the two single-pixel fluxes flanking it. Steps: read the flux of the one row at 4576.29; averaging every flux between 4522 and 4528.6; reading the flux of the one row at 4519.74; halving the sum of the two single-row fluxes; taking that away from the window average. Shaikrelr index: -7.9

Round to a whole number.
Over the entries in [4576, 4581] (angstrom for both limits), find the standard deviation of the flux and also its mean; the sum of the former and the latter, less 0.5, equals 64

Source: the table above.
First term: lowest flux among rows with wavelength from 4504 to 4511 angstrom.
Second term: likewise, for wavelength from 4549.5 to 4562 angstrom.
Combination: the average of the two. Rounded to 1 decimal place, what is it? 58.2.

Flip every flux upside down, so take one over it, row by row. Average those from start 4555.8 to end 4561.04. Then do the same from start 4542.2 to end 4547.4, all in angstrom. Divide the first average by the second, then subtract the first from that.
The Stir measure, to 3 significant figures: 1.02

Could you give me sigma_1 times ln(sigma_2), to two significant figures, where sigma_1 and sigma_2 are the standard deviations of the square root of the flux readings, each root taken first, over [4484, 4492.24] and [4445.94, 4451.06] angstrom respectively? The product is -0.13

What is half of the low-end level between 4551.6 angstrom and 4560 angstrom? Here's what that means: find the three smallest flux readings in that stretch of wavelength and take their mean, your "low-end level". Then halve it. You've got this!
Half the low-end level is 27.4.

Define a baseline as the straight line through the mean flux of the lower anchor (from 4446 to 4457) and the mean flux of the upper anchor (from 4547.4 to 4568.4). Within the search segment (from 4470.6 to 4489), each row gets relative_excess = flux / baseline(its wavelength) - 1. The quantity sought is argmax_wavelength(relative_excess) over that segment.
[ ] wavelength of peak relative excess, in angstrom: 4484.50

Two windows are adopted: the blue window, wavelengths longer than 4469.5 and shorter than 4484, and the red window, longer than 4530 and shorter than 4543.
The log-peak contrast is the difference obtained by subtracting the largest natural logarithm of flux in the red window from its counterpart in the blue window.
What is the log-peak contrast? -0.17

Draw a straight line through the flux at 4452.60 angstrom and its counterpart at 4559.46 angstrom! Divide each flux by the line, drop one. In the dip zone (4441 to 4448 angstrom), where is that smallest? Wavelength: 4441.34 angstrom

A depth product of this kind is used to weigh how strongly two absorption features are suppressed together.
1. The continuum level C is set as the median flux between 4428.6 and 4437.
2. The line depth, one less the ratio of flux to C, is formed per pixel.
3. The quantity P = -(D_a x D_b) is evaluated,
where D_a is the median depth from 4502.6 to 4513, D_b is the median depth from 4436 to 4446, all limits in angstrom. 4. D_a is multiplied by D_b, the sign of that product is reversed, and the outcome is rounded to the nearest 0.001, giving -0.037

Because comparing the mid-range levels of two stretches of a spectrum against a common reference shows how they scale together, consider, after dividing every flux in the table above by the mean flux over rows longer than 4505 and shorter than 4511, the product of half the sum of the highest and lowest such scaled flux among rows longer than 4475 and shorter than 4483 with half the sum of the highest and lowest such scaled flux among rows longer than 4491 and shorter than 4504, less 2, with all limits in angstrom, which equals -1.16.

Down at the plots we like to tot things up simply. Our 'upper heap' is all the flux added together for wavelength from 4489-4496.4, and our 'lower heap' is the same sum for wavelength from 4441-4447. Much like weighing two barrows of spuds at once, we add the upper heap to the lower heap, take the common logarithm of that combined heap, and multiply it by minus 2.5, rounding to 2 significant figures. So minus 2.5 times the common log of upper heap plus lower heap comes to -7.3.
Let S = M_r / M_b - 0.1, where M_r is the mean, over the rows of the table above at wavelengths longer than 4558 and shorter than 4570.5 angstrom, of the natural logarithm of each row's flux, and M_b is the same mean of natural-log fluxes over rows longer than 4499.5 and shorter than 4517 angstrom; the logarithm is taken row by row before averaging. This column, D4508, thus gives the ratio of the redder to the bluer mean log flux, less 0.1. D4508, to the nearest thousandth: 0.896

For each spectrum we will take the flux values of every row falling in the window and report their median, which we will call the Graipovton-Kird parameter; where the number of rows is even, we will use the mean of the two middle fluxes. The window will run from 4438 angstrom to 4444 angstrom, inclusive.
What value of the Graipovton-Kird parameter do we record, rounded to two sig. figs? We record 60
